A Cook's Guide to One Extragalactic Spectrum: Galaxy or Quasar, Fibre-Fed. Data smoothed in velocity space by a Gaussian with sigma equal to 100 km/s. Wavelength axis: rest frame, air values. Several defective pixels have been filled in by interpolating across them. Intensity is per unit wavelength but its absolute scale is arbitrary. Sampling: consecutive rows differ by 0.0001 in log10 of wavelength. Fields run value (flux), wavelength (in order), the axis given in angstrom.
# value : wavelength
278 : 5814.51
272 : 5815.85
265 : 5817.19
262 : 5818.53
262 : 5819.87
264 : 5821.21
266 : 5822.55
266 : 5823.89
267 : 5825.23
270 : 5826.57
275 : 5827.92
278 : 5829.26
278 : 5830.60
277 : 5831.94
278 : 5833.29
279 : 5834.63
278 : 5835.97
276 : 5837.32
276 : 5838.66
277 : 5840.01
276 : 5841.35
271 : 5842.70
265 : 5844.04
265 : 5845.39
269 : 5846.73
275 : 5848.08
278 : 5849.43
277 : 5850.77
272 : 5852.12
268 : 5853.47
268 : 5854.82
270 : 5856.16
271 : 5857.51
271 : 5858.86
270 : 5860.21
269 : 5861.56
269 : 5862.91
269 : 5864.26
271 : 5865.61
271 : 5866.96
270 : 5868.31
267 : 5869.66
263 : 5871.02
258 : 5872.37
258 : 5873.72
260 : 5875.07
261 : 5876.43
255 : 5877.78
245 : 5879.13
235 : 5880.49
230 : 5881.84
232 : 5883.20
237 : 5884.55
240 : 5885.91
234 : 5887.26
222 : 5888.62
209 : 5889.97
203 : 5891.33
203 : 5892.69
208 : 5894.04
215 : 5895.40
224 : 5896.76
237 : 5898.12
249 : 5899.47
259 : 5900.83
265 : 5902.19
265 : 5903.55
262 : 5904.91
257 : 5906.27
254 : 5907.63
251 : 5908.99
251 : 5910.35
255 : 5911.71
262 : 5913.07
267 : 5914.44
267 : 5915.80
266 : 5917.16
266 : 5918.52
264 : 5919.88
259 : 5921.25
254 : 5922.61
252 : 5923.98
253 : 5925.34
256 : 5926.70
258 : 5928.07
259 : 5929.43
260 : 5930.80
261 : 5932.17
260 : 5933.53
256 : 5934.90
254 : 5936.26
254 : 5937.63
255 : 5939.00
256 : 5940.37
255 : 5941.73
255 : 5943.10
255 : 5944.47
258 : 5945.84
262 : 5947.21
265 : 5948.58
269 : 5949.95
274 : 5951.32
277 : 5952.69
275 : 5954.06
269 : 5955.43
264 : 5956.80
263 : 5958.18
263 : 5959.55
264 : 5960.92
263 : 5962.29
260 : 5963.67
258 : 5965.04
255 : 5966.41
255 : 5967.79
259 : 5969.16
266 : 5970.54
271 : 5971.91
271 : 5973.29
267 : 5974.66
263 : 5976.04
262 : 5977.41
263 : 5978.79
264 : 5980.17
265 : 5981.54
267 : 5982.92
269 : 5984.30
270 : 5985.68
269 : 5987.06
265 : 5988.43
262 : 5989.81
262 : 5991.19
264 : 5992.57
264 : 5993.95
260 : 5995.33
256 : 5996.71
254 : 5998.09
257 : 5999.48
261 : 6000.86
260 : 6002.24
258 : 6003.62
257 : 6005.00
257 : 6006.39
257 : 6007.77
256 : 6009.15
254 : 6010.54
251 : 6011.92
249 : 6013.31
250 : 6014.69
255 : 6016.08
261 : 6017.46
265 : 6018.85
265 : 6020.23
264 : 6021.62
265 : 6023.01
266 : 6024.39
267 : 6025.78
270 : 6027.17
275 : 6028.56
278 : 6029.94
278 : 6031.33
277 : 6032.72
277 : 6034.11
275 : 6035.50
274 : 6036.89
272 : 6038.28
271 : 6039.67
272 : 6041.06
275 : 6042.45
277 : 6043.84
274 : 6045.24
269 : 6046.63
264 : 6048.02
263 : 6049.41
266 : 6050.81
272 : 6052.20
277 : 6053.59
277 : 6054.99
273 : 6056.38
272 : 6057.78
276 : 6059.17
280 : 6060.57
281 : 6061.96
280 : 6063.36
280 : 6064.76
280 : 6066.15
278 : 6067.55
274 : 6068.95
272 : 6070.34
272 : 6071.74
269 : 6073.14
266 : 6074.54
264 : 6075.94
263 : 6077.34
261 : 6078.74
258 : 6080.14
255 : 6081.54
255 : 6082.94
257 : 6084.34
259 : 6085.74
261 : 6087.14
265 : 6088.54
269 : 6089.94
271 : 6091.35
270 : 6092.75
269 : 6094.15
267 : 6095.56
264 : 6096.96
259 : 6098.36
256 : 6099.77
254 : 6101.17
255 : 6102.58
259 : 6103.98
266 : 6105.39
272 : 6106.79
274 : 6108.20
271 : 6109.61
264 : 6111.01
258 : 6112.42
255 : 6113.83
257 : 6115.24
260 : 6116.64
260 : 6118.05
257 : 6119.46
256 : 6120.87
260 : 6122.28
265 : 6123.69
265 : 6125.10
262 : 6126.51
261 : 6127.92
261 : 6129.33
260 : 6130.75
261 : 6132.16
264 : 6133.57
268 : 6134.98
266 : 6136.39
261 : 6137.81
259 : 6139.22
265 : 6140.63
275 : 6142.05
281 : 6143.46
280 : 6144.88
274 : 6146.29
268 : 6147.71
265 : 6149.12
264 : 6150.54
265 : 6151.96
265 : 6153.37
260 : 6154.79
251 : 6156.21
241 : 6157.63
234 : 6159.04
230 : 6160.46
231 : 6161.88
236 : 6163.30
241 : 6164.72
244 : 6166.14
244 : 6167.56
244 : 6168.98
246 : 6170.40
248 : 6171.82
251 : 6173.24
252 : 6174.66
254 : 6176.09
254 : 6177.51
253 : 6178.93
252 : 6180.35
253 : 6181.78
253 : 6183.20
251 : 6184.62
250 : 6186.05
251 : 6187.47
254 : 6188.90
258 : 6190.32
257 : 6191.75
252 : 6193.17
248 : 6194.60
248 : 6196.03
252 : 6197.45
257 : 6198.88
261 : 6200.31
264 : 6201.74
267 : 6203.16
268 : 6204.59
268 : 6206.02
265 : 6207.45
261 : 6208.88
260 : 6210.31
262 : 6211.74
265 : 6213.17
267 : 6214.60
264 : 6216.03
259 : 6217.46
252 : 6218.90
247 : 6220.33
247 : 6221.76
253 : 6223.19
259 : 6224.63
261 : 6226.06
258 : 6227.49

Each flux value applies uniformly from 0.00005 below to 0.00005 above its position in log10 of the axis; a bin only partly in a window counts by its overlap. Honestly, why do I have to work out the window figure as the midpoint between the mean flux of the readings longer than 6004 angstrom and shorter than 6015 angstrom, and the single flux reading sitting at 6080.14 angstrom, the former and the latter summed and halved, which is 256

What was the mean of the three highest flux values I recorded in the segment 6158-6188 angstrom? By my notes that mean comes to 254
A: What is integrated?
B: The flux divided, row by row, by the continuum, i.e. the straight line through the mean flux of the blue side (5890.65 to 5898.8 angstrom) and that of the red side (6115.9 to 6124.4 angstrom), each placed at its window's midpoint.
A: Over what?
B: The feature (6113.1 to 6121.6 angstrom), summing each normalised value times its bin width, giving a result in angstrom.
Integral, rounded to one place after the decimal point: 8.4 angstrom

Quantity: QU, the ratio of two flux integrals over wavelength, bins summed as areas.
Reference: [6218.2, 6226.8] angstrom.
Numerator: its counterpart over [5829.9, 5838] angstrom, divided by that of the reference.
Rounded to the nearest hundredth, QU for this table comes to 1.03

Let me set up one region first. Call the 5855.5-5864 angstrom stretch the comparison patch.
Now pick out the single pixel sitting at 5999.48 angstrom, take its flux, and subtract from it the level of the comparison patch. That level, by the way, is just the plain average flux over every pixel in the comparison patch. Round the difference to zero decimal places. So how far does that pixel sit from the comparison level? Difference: -13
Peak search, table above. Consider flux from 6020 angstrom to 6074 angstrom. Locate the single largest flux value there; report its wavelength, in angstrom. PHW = 6061.96 angstrom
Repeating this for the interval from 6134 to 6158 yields 6143.46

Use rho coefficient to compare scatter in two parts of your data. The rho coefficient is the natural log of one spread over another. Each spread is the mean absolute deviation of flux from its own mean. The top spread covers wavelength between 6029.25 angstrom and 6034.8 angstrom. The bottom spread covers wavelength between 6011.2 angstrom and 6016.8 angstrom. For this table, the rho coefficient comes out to -1.3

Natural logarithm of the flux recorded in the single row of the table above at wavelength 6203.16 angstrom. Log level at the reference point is 5.59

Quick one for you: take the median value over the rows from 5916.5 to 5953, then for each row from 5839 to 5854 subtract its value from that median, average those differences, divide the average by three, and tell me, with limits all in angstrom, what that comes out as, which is -4.7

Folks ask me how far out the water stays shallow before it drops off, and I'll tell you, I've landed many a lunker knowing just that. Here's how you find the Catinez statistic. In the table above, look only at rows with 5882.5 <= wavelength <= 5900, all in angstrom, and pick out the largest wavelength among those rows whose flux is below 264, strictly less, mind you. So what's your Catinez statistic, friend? 5899.47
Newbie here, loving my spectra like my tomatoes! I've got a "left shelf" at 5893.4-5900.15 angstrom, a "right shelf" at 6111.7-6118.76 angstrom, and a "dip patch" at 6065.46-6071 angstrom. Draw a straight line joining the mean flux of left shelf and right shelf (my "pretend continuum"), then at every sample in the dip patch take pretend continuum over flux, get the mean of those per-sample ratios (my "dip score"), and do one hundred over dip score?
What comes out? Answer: 110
